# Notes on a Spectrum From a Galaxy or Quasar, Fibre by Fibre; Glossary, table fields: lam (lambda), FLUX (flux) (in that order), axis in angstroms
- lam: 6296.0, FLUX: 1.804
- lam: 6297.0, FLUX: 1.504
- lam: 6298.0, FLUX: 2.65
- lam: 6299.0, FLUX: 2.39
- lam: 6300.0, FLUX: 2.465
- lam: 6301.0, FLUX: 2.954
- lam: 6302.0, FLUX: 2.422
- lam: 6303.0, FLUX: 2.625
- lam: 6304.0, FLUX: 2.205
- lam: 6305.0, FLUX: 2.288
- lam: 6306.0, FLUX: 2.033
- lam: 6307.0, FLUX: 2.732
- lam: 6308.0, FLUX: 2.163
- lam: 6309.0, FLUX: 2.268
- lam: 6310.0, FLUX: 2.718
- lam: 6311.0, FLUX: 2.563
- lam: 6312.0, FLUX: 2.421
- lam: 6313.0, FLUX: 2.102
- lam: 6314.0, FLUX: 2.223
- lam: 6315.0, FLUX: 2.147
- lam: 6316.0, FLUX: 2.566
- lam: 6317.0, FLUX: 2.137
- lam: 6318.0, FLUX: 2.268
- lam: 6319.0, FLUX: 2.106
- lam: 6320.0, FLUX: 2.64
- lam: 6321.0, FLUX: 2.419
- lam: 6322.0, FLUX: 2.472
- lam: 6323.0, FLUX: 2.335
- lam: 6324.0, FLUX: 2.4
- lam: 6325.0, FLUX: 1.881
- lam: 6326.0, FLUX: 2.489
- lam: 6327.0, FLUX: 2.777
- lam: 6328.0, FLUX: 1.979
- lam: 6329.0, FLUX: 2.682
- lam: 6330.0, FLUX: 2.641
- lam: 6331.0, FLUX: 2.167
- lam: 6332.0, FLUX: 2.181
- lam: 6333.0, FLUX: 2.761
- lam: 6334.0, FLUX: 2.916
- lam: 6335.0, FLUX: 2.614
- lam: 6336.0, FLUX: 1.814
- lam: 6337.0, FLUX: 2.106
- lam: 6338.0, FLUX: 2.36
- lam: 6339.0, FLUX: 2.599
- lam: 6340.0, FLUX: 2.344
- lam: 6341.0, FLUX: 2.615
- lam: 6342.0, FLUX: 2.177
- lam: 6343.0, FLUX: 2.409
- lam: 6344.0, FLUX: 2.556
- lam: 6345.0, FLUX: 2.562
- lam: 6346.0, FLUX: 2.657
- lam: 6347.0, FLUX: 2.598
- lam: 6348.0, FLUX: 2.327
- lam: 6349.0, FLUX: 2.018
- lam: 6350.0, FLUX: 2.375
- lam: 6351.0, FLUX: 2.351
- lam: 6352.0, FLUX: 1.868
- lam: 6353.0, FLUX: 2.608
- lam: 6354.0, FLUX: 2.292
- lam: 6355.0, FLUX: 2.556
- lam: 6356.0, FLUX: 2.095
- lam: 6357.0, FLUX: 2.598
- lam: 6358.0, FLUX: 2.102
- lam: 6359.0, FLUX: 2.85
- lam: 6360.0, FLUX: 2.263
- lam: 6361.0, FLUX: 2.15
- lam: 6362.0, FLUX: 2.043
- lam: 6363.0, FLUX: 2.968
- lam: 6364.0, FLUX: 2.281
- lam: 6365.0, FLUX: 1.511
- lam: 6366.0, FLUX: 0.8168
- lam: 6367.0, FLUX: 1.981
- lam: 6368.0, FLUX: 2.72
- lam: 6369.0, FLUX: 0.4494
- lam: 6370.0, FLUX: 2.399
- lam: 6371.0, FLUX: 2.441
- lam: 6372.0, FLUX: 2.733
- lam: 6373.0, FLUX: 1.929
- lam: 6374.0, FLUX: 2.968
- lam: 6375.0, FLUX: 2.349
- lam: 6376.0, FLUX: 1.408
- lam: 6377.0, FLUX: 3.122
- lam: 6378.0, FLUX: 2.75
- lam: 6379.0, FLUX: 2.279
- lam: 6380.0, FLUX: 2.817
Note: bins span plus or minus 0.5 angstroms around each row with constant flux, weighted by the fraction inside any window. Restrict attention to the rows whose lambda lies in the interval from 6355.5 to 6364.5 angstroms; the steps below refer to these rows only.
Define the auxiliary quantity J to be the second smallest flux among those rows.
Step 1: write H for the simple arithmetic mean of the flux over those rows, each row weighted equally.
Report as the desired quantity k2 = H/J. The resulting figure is 1.13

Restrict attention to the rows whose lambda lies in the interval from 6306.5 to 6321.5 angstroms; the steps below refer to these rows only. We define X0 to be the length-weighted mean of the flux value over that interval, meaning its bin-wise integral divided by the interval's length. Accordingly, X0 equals 2.36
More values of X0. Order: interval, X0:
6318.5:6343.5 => 2.40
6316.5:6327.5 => 2.36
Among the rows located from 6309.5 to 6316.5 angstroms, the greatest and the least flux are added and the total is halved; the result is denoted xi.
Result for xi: 2.41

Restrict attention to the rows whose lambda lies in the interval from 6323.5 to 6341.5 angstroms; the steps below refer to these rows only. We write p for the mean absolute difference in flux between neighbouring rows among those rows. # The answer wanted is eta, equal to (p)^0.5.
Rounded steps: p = 0.39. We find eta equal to 0.62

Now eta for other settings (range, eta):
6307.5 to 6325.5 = 0.49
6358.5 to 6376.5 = 0.90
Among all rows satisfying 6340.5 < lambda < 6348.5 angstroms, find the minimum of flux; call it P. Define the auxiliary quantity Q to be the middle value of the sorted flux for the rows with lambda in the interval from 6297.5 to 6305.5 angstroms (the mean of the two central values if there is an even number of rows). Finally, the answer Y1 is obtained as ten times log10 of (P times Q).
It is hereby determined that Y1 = 7.3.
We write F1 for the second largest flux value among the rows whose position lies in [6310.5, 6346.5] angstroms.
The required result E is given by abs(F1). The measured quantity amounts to 2.78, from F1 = 2.777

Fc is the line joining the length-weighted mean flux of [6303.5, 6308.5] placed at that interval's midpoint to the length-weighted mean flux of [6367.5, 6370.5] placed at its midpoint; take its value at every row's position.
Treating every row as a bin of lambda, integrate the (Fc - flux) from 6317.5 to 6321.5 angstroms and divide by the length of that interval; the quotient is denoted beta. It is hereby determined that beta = -0.17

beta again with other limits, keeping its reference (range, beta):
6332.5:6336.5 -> -0.44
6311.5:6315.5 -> 0.01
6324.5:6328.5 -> -0.14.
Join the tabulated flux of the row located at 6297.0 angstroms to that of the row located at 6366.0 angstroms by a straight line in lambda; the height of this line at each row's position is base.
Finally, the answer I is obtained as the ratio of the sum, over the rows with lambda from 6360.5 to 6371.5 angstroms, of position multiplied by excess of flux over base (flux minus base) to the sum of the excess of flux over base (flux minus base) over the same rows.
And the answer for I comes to 6365.8 angstroms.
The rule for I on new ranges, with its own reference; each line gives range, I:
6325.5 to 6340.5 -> 6333.0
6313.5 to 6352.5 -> 6334.1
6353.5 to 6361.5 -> 6357.5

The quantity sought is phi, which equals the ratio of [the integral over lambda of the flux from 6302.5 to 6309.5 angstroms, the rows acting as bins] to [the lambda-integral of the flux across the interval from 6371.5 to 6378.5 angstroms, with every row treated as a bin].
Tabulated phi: 0.95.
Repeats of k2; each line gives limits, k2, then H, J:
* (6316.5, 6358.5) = 1.27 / 2.38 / 1.868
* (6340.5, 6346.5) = 1.04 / 2.50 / 2.409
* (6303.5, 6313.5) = 1.12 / 2.35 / 2.102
